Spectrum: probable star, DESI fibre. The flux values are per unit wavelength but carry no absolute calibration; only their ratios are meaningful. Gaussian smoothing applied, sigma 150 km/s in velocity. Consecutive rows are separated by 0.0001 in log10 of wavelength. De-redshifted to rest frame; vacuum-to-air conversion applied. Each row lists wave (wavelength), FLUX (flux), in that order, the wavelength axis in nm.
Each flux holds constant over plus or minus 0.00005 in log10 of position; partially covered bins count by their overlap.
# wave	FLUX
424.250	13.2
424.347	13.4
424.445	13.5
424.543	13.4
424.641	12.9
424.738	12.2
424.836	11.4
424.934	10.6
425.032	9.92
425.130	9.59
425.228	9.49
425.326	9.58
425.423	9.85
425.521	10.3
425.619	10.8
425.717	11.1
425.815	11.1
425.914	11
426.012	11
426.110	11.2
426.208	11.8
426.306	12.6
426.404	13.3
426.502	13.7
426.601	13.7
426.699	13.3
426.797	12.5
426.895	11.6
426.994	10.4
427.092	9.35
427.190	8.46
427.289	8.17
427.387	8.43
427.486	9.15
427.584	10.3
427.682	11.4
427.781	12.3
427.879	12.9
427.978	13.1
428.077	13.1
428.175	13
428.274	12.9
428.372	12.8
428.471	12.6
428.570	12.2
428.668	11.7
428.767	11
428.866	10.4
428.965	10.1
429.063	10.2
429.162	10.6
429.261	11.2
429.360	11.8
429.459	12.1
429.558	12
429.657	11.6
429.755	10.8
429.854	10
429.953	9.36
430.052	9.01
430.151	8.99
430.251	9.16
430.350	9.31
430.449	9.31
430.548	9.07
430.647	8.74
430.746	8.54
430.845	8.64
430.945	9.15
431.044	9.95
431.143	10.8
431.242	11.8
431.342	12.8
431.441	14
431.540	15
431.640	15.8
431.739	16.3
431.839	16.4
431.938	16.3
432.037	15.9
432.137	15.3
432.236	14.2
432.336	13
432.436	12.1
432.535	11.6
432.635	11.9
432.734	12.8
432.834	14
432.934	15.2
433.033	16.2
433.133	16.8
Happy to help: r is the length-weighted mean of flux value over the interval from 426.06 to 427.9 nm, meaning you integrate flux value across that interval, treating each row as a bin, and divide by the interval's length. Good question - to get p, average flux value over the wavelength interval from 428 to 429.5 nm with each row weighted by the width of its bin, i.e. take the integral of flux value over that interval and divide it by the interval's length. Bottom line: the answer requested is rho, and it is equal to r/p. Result 0.96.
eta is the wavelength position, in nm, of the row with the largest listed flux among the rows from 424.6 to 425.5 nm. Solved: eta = 424.641 nm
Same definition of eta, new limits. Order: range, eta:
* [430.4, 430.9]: 430.449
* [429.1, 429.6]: 429.459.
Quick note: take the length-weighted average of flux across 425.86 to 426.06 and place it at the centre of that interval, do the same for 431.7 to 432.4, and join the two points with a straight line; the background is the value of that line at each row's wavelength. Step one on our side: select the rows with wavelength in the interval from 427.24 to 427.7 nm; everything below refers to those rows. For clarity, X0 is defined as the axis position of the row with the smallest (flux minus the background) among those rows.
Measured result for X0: 427.289 nm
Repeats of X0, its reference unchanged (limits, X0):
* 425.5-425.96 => 425.521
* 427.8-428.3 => 428.274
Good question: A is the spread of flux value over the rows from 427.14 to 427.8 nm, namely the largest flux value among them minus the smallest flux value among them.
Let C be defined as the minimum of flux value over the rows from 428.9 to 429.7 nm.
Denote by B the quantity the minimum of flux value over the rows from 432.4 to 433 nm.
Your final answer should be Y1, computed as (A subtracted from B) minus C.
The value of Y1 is -2.6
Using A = 4.1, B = 11.6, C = 10.1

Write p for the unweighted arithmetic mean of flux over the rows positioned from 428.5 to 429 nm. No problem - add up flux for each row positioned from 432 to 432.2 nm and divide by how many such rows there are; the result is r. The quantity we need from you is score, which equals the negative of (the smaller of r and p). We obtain -11.1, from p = 11.1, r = 16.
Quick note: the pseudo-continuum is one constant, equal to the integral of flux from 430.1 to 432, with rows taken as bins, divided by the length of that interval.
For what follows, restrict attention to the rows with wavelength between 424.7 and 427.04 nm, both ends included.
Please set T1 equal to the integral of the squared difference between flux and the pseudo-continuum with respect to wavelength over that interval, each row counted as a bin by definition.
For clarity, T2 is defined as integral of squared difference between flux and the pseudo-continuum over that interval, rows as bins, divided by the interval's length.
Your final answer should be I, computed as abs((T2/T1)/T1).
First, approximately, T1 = 4.1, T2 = 1.7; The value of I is 0.105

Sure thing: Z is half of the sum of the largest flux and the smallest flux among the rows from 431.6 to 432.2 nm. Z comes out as 16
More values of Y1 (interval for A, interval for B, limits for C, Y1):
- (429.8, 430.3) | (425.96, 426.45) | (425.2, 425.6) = 0.5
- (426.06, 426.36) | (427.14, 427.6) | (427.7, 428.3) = -5.5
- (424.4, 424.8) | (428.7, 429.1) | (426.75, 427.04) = -1.6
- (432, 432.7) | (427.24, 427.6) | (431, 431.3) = -6.1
